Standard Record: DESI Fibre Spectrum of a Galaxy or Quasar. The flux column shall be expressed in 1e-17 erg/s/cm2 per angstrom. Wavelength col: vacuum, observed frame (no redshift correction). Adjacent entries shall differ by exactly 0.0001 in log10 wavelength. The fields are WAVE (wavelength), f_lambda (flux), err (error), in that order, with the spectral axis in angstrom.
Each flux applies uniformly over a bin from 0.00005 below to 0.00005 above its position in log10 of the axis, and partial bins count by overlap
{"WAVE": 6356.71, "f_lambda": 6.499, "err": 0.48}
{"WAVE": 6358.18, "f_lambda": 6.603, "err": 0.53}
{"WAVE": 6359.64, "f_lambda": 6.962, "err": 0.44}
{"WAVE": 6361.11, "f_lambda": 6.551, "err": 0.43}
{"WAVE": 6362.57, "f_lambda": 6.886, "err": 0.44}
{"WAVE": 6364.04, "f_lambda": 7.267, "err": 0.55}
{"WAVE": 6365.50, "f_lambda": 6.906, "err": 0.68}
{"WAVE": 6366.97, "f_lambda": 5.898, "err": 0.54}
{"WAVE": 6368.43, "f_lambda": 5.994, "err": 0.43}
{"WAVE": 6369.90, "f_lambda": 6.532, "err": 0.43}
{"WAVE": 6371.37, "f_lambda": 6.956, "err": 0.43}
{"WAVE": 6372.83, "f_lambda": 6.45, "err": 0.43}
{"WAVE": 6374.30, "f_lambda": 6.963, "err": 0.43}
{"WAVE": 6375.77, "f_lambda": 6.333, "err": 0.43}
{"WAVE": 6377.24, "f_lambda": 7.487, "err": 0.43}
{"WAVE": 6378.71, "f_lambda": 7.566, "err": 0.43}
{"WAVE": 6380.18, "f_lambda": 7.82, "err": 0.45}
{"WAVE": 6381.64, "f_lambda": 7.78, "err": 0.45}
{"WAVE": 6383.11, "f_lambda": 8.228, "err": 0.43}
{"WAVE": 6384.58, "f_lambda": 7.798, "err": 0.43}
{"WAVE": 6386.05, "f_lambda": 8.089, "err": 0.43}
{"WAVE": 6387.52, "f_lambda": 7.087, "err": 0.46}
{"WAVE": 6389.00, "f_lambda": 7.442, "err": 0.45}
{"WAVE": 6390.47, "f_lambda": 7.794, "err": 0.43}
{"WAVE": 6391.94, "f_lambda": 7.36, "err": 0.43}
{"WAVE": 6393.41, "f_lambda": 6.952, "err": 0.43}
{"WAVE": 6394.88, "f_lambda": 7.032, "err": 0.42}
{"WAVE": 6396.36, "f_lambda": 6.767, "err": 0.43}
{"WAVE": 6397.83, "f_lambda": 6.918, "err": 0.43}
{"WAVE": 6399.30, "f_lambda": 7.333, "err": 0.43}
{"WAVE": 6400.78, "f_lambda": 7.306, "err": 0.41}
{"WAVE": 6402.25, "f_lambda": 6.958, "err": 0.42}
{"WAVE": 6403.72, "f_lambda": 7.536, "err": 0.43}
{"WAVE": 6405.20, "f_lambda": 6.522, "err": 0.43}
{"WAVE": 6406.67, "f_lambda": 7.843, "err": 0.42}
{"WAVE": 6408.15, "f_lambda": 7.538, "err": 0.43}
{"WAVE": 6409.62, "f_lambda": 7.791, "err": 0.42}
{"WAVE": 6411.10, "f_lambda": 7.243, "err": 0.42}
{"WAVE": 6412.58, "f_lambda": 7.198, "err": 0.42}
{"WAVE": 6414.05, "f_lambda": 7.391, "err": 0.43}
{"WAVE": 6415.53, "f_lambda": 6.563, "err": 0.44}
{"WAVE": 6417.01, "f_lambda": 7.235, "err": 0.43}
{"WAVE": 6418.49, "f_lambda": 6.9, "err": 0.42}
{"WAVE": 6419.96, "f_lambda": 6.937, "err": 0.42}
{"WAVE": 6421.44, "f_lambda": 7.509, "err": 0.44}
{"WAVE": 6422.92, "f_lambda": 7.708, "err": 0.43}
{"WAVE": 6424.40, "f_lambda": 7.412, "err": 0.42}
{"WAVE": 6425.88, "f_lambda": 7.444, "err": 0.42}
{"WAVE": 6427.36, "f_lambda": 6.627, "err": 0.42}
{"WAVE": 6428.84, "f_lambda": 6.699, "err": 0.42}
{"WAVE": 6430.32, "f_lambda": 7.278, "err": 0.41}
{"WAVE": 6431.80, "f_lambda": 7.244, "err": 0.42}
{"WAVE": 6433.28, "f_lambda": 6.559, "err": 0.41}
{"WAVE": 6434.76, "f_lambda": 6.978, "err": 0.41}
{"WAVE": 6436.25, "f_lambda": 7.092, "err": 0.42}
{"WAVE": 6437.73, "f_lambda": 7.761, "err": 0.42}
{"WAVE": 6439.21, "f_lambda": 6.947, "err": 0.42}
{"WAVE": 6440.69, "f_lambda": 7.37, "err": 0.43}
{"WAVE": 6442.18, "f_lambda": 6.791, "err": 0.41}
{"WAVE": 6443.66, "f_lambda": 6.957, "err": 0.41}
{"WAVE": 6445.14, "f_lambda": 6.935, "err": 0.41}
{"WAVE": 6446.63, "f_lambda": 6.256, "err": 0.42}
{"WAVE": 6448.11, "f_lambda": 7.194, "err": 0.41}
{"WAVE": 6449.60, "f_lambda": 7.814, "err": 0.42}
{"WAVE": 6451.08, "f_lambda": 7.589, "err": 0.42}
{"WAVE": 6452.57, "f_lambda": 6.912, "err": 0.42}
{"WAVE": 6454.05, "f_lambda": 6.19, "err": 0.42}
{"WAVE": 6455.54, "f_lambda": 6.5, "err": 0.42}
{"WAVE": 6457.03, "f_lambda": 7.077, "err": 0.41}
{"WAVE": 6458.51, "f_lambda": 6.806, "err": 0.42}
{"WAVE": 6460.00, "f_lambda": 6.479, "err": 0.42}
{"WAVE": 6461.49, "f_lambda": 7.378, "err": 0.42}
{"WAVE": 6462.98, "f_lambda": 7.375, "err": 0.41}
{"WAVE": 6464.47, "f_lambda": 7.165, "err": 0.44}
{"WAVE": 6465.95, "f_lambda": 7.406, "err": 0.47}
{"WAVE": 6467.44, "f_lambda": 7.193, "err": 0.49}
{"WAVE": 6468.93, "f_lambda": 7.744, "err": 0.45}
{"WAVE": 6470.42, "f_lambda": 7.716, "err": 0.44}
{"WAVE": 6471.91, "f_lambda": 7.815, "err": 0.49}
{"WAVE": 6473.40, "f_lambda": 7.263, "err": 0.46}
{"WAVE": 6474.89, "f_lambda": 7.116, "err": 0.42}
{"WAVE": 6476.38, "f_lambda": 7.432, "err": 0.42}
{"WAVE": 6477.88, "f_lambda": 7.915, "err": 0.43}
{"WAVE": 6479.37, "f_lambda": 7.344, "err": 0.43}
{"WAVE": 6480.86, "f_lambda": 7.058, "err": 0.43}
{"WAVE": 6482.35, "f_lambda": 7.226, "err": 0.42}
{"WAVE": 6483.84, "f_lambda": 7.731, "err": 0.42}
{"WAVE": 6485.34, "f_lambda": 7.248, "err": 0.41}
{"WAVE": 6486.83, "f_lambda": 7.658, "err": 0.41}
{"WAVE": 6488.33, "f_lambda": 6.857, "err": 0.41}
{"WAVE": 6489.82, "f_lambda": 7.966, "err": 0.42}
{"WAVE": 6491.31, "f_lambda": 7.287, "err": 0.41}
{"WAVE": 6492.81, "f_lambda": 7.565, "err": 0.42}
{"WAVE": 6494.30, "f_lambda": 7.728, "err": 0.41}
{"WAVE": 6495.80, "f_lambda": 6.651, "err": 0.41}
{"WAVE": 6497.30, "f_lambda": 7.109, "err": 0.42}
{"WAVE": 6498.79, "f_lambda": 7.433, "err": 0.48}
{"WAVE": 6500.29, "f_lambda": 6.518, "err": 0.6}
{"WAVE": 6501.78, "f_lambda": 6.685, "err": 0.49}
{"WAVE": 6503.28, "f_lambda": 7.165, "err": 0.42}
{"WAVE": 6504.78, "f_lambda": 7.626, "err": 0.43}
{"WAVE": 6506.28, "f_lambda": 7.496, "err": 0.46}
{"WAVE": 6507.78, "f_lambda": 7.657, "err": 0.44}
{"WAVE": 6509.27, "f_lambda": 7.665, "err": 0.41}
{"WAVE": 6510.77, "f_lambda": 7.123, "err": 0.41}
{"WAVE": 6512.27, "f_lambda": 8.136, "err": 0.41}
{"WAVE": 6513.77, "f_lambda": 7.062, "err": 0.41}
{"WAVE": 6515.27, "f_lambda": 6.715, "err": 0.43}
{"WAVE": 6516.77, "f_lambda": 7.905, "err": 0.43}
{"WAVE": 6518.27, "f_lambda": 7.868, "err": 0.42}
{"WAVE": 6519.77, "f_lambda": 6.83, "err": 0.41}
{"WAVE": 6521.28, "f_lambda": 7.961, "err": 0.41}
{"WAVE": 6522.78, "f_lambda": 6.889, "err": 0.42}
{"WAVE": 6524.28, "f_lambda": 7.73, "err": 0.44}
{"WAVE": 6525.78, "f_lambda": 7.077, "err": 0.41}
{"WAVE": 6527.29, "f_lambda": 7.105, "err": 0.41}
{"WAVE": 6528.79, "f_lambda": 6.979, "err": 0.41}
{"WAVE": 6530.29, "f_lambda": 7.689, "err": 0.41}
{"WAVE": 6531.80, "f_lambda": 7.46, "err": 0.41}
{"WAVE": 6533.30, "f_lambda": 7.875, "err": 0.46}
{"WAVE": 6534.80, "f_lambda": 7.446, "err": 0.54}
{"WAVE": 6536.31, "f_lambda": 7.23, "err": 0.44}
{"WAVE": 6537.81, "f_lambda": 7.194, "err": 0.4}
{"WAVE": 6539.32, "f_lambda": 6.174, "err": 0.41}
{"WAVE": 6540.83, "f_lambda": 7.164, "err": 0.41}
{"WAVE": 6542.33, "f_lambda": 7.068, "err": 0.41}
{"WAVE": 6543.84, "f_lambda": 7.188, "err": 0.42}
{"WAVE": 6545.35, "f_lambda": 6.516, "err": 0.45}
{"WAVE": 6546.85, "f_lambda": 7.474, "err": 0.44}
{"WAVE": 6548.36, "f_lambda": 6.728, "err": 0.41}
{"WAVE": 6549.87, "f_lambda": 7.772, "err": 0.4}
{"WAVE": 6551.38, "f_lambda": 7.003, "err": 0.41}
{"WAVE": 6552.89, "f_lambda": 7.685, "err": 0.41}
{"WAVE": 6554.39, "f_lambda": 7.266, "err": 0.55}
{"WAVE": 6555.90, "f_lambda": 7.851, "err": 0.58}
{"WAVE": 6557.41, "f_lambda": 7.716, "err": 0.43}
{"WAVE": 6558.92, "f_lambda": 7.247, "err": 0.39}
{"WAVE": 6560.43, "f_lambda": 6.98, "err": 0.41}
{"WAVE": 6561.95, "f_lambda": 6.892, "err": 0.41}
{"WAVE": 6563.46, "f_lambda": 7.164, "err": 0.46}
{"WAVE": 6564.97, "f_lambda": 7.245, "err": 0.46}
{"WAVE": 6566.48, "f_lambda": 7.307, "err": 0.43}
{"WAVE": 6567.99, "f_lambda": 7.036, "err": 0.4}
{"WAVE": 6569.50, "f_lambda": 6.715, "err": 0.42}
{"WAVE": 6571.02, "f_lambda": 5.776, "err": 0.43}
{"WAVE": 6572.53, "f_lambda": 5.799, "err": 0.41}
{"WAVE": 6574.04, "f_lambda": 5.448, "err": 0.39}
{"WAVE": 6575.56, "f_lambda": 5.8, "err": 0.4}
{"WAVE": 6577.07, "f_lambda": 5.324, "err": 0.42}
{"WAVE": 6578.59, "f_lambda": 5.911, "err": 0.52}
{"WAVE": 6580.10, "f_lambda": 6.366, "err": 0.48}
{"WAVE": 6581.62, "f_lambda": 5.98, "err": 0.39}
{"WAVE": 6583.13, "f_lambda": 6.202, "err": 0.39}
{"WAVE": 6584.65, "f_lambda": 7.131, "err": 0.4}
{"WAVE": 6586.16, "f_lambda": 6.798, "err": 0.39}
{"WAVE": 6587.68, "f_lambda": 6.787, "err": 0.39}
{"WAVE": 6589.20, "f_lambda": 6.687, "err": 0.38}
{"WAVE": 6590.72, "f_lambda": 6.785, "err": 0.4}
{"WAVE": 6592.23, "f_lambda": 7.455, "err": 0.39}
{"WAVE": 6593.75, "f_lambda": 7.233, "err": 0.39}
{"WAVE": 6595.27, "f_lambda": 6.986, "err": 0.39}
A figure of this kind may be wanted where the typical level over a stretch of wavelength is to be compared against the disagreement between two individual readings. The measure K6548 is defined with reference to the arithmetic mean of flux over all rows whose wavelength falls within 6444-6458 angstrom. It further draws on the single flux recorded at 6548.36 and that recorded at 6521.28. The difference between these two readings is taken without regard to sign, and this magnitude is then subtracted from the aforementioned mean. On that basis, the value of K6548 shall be 5.71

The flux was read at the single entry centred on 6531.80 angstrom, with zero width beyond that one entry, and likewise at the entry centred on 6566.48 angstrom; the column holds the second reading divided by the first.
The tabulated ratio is 0.98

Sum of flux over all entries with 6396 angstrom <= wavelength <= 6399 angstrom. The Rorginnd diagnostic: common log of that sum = 1.14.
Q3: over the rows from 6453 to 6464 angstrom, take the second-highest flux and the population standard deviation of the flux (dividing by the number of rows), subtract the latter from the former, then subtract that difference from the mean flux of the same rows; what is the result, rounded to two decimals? -0.11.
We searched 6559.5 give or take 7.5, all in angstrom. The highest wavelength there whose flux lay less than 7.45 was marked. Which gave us 6566.48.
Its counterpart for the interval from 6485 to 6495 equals 6491.31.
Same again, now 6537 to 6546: 6545.35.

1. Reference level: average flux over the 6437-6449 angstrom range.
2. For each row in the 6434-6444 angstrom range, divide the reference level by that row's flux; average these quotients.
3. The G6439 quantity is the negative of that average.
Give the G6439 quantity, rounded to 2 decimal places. -0.99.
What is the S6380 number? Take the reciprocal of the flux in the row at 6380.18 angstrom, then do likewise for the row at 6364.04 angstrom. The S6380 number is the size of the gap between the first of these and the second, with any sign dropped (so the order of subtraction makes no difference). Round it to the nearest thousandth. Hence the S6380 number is 0.010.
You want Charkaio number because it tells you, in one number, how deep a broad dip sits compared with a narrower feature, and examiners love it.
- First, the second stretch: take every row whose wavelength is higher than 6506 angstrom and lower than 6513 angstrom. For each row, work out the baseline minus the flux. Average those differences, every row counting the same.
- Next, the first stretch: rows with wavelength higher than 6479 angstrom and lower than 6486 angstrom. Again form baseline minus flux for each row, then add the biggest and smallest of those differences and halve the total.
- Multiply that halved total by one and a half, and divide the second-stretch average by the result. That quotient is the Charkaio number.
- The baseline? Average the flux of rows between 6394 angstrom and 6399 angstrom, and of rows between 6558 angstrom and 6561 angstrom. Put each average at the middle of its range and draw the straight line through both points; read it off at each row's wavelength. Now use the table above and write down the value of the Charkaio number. 1.0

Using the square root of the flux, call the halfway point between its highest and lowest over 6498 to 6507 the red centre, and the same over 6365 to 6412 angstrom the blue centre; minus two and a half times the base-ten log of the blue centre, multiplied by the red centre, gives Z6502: -2.81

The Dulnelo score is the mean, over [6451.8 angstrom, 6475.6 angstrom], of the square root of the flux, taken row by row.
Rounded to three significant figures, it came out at 2.67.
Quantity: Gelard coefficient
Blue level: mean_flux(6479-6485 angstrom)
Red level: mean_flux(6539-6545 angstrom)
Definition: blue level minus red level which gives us 0.4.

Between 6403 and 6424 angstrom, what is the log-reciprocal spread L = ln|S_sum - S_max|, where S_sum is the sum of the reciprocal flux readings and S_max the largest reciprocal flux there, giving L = 0.574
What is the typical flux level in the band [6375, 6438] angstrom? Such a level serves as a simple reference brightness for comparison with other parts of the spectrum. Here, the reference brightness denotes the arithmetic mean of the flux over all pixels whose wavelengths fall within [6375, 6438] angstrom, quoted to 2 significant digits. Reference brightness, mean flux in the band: 7.3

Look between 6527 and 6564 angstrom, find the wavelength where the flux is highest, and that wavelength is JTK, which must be 6533.30 angstrom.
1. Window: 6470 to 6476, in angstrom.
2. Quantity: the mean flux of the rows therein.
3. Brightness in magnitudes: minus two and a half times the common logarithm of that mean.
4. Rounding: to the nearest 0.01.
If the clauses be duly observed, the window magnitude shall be -2.18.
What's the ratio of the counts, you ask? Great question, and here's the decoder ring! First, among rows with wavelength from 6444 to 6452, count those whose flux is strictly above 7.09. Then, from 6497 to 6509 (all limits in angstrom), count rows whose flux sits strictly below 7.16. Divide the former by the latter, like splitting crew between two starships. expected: 1.0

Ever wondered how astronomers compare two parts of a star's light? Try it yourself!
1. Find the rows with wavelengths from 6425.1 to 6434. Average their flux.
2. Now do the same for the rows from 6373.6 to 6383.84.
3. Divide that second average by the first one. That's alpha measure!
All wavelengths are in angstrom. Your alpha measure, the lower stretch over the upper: 1.07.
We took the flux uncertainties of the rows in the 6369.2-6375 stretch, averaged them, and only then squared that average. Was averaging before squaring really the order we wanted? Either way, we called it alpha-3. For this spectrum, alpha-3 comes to 0.185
